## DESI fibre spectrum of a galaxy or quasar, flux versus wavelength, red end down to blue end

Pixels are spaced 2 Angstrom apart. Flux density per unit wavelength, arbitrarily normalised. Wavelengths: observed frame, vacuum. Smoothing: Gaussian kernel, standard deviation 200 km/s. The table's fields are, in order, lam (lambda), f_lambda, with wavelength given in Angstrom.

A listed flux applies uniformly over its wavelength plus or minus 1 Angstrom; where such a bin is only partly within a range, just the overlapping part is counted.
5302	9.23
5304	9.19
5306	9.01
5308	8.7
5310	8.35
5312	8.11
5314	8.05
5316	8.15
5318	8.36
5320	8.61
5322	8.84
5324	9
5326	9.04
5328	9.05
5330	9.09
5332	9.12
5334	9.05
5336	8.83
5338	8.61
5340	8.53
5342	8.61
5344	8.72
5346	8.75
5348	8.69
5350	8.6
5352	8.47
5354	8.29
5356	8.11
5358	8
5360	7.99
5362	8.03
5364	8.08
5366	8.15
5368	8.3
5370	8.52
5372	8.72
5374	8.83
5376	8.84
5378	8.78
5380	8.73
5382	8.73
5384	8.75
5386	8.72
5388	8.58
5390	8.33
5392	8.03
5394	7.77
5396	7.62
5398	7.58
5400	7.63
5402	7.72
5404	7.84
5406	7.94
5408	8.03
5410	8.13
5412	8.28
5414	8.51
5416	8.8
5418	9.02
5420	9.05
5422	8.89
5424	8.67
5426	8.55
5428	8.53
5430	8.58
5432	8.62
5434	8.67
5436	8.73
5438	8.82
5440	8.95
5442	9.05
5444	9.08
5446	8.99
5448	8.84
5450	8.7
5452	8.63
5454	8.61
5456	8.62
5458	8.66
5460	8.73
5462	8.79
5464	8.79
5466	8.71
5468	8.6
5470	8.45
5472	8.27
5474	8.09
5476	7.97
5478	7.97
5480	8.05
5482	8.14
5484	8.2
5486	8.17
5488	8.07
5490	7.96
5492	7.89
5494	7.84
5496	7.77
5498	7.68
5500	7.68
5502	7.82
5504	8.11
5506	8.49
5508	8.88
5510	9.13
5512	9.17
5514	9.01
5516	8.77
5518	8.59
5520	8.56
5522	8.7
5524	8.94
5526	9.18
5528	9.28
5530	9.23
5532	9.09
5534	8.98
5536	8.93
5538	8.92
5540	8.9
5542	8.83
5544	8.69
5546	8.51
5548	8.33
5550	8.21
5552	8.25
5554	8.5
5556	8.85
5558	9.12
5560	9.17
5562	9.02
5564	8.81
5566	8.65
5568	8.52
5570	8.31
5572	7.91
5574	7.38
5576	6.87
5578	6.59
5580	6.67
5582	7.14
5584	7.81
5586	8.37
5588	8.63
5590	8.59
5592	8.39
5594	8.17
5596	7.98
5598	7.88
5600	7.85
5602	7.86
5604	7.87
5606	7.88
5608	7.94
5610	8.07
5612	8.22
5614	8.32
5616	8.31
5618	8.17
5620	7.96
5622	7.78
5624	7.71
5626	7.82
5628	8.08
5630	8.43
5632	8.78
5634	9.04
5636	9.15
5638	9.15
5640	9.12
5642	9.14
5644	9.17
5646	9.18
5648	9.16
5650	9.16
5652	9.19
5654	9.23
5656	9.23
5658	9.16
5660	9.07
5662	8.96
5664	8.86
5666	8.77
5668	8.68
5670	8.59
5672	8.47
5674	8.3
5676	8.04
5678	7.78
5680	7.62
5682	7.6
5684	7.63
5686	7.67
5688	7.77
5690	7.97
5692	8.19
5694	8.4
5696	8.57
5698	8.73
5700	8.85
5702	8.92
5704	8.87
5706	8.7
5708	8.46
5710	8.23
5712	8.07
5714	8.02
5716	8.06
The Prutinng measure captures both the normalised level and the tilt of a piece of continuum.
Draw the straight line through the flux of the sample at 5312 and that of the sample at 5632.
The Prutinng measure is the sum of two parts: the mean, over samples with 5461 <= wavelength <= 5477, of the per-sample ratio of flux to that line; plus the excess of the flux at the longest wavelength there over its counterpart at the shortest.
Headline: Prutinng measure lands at 0.2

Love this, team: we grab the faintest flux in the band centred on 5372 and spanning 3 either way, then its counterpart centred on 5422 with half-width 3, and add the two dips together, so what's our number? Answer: 17.2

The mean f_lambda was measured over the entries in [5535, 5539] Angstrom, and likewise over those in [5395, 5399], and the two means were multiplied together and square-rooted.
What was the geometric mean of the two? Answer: 8.2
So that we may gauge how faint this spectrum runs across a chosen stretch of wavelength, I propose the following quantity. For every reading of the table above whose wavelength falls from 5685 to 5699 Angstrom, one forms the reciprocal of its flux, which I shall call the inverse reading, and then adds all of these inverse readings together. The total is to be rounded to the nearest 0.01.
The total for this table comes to 0.86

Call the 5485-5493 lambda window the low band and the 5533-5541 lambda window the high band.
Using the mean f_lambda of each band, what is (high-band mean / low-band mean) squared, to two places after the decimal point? 1.24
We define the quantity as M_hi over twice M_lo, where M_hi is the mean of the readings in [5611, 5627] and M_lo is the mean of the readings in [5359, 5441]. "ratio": 0.477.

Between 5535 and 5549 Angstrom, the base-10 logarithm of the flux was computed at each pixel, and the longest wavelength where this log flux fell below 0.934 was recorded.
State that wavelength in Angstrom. 5548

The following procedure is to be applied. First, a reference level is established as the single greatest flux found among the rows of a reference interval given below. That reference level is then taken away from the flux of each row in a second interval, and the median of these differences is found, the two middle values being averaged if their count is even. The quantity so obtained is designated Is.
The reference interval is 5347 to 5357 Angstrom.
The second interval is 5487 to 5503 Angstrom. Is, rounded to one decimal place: -0.9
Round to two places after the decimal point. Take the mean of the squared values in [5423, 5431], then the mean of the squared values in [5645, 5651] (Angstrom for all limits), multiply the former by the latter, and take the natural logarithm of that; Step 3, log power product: 8.73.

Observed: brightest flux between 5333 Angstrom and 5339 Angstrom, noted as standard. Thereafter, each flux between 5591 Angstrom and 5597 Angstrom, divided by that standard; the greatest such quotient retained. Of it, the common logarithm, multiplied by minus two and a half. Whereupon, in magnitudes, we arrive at 0.082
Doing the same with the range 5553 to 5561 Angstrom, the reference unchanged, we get -0.014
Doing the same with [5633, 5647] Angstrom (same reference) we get -0.015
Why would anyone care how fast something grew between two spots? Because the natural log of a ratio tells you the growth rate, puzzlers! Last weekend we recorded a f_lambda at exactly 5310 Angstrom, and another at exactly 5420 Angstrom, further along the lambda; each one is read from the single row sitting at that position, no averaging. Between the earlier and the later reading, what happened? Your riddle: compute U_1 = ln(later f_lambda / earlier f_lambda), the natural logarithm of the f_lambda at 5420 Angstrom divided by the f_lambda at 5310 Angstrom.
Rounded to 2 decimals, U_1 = 0.08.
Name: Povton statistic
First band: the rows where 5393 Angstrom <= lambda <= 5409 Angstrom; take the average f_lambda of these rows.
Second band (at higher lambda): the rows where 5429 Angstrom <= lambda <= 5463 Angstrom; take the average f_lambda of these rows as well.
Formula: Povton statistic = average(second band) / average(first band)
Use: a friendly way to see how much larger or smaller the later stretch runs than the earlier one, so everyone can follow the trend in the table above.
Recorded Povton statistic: 1.13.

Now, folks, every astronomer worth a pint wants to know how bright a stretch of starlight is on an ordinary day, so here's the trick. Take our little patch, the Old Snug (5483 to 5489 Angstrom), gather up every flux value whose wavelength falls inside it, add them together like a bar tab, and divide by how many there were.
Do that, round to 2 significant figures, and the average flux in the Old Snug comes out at 8.1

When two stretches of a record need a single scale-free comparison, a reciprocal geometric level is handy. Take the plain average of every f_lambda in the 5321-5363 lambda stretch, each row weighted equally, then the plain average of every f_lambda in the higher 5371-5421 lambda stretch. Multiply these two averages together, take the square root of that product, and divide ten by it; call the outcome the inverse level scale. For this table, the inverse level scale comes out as 1.18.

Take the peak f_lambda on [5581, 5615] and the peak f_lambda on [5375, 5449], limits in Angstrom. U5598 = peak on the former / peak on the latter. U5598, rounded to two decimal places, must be 0.95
